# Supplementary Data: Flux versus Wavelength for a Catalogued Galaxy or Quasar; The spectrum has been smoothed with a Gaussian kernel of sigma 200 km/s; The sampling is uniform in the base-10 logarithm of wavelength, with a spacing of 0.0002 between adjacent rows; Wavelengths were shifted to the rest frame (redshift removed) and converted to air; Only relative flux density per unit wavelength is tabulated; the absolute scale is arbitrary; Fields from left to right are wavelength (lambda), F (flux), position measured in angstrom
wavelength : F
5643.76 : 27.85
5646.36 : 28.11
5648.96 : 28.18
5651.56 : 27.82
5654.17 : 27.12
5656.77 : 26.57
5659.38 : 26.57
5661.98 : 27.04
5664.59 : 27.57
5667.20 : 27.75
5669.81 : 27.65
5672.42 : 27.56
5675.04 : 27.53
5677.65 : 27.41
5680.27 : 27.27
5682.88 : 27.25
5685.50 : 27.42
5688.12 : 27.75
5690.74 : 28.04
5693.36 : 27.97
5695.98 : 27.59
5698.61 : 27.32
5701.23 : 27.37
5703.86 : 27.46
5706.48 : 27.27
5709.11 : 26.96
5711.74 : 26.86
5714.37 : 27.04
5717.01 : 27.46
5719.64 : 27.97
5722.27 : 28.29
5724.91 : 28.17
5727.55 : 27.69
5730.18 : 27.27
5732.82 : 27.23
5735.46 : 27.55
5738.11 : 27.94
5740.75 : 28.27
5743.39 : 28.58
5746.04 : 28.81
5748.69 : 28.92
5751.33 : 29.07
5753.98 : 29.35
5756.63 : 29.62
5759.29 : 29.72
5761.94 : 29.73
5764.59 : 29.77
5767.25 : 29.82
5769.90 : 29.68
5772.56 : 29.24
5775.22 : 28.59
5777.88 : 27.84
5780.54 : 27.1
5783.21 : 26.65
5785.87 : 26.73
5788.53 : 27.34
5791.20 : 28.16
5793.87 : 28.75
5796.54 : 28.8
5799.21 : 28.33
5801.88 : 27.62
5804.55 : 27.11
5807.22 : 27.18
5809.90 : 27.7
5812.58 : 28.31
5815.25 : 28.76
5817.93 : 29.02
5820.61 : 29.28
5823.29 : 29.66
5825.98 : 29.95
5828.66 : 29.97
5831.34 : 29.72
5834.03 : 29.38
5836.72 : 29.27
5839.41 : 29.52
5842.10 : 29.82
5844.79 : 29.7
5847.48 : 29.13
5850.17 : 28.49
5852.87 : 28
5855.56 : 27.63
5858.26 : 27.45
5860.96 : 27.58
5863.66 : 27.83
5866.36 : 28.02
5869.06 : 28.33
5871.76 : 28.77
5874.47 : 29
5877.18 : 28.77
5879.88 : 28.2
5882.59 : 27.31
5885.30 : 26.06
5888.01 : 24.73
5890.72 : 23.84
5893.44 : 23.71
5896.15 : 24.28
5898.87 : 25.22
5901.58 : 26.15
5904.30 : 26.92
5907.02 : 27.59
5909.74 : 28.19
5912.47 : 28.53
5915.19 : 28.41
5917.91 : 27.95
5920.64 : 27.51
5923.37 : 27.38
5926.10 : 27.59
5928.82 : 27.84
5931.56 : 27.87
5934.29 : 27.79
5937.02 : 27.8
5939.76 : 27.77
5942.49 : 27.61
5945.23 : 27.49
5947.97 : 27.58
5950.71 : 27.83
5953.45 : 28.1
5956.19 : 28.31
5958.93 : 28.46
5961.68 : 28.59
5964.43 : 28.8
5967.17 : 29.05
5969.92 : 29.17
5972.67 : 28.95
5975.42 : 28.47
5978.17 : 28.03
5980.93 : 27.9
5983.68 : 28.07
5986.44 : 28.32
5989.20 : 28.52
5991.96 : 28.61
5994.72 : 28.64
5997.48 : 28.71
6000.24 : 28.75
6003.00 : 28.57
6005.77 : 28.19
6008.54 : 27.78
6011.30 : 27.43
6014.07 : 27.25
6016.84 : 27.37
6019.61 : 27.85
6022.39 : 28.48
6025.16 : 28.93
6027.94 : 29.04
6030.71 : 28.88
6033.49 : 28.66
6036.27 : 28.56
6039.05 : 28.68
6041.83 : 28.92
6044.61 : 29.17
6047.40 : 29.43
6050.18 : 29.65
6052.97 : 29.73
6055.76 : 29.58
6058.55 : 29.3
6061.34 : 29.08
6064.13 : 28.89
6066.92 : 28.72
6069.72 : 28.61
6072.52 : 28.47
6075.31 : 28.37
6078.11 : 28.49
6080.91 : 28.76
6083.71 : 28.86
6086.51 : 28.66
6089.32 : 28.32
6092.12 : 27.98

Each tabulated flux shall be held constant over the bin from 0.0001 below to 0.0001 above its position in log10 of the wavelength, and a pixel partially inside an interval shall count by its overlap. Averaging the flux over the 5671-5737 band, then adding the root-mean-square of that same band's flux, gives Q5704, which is 55.0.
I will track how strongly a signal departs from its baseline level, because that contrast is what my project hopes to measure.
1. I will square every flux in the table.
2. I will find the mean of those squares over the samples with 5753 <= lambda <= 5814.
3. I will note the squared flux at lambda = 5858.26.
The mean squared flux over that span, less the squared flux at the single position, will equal 54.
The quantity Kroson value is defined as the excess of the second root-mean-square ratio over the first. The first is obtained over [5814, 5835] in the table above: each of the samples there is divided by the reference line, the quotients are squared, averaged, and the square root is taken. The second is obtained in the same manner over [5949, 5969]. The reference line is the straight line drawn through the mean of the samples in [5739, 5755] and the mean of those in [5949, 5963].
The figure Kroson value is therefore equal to -0.023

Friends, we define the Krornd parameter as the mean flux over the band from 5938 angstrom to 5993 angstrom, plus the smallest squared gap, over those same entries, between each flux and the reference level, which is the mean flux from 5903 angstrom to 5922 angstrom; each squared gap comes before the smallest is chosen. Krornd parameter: 28.3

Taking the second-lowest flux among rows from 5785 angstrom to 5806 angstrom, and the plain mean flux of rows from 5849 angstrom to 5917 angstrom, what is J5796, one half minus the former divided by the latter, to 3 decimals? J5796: -0.498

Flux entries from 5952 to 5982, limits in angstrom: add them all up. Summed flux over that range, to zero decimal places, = 314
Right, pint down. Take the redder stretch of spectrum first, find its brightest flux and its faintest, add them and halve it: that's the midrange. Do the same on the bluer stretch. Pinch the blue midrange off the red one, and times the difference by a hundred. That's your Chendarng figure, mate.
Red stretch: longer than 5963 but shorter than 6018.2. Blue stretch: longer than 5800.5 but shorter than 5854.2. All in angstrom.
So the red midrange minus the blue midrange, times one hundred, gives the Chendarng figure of -33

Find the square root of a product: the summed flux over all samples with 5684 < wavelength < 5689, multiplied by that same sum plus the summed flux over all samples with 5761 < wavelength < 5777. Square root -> 113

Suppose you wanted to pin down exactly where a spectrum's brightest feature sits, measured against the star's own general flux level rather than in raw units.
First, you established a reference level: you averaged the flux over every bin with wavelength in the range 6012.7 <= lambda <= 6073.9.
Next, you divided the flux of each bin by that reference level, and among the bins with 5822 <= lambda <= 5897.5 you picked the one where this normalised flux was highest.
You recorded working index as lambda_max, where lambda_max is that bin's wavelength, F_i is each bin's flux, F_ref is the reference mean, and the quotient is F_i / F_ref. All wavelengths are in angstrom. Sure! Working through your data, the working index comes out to 5828.66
